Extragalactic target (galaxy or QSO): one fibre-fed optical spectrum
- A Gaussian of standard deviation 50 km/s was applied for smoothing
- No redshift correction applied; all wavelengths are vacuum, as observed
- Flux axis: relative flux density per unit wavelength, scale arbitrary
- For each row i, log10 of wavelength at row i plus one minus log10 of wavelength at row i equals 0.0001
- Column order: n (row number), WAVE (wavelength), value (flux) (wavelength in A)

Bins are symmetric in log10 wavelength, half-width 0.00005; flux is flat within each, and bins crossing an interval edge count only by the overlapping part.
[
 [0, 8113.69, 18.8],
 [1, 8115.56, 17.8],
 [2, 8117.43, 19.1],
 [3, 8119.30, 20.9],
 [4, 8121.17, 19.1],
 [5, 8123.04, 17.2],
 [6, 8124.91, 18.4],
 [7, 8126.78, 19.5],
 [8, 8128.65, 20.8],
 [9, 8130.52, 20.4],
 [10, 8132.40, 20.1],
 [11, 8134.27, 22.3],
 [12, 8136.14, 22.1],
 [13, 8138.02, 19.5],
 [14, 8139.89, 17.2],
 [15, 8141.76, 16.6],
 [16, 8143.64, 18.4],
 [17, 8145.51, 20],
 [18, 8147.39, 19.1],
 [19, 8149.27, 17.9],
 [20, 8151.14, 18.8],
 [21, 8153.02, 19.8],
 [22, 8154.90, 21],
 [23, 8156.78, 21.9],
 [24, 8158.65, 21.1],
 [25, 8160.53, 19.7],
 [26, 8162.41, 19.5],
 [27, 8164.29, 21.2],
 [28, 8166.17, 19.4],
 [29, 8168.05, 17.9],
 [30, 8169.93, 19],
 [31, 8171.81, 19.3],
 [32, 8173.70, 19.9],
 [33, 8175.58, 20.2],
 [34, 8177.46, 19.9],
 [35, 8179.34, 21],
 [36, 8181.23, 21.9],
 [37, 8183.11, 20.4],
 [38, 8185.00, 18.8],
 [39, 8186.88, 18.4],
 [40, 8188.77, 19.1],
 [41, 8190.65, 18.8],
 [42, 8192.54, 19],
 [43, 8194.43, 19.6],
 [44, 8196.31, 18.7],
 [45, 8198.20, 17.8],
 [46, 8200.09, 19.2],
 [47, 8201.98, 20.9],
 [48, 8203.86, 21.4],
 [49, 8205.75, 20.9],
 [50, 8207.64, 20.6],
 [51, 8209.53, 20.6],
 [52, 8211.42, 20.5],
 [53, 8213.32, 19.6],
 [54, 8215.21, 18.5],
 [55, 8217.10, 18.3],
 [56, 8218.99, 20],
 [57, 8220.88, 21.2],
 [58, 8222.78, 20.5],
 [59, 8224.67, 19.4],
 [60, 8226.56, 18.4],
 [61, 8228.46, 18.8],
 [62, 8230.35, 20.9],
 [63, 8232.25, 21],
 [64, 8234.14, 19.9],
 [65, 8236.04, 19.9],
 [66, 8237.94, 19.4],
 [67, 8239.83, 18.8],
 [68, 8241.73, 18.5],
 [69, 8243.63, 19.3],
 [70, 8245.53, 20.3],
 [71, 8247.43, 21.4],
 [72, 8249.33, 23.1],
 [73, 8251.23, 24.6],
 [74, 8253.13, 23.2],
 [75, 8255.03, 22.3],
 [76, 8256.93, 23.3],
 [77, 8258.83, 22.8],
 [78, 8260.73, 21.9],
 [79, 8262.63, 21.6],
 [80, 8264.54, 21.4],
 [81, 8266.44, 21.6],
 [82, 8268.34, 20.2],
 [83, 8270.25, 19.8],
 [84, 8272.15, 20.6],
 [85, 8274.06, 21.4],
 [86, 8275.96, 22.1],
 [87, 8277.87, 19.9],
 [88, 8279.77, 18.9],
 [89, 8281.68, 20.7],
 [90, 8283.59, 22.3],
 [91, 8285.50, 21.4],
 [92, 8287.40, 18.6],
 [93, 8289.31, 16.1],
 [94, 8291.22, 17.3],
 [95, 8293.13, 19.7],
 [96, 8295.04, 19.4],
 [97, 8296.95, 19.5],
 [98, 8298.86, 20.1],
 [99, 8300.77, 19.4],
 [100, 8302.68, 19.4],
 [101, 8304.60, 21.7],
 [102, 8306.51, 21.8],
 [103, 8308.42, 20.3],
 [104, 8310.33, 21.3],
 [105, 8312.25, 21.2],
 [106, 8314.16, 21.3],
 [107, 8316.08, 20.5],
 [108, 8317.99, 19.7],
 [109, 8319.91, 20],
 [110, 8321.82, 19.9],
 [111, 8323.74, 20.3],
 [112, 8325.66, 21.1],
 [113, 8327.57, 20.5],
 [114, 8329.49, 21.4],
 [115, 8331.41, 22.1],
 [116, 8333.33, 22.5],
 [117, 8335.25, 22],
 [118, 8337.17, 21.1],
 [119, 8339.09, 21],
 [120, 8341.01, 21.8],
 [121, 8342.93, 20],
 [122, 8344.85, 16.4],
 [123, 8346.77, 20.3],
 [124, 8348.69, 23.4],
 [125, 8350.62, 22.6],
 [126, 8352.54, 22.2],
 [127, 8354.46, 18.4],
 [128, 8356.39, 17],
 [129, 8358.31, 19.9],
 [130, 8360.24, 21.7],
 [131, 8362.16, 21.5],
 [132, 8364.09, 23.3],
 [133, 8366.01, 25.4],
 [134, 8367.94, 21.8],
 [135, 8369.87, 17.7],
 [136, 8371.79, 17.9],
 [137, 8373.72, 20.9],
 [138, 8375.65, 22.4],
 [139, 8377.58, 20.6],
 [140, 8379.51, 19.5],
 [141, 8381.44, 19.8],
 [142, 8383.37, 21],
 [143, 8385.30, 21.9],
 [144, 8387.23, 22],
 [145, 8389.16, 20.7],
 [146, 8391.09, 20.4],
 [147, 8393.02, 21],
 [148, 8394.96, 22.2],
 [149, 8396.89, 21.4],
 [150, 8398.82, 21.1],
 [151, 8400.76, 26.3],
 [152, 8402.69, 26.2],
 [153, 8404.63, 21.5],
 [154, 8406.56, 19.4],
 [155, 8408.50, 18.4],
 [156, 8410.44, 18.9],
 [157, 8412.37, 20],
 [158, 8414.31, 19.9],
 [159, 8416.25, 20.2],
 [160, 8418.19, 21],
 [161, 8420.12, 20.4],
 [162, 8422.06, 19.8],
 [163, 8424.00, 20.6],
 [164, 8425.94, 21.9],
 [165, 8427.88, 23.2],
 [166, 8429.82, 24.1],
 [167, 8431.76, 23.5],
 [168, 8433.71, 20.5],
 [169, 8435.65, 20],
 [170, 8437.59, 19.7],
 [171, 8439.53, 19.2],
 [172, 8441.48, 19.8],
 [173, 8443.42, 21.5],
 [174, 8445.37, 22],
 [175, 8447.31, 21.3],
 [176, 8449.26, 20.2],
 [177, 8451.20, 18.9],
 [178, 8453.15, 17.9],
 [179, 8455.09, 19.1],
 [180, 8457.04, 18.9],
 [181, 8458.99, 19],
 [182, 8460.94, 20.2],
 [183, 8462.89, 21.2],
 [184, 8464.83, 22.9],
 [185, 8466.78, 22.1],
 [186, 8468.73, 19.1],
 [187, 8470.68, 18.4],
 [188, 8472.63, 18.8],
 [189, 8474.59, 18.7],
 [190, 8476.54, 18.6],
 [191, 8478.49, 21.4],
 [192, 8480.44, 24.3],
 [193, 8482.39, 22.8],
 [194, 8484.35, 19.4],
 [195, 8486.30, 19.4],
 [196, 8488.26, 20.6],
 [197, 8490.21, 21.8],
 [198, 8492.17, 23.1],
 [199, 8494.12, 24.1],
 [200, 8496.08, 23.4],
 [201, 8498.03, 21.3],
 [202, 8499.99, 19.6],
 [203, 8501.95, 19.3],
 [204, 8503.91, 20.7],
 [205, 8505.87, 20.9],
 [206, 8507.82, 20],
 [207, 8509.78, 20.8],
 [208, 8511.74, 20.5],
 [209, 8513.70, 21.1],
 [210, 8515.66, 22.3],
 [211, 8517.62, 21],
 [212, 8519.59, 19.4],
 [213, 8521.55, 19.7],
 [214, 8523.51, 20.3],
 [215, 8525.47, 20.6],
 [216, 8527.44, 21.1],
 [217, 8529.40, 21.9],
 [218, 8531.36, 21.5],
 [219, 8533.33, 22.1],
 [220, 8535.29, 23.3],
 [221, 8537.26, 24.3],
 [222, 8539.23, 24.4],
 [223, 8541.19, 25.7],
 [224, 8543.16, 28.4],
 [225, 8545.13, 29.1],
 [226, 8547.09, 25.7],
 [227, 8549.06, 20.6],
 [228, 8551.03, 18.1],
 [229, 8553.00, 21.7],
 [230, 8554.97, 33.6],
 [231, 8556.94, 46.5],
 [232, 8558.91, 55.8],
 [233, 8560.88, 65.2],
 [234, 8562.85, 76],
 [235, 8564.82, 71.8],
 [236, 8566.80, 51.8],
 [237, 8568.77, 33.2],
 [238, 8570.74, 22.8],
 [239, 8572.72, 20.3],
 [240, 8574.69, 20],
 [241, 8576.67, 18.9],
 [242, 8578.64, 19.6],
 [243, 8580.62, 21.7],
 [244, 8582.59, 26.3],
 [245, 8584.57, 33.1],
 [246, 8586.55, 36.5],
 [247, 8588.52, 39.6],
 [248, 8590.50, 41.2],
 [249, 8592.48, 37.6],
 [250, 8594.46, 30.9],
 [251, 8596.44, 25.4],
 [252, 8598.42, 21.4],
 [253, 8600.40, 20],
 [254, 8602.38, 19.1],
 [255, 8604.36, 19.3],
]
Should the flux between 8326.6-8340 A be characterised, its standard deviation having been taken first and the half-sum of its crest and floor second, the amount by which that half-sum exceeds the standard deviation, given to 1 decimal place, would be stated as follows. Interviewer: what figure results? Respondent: 20.8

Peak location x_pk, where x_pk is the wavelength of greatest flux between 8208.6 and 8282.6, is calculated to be 8251.23 A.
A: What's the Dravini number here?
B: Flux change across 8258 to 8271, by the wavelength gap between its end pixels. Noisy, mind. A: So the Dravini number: -0.26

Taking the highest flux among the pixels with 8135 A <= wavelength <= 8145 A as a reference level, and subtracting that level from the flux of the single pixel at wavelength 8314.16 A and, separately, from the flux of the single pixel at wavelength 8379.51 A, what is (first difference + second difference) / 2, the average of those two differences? -1.7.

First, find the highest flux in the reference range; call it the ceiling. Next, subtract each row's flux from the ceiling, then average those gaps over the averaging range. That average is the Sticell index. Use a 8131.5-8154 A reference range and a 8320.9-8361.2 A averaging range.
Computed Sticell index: 1.56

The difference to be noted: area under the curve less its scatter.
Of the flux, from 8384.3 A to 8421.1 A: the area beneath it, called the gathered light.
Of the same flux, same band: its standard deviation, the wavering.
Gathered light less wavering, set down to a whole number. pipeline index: 778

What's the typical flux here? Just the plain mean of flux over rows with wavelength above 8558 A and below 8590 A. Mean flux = 38.3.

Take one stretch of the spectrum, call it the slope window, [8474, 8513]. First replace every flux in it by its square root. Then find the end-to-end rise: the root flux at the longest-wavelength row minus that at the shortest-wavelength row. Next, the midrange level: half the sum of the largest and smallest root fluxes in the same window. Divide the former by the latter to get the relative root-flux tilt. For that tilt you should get 0.044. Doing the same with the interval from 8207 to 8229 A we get -0.046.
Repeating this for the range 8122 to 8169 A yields 0.019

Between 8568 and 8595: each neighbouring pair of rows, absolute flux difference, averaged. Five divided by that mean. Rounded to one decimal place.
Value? 1.4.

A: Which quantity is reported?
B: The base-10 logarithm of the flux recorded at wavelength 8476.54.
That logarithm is 1.27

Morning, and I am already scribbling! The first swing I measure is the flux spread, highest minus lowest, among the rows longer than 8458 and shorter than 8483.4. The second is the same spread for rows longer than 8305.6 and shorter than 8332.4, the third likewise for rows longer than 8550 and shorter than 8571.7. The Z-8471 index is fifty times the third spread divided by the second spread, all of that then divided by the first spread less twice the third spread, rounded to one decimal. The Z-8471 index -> -11.0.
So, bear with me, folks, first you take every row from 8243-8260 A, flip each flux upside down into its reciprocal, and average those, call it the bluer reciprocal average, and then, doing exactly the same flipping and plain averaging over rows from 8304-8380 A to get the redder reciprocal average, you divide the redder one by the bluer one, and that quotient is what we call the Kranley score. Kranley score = 1.07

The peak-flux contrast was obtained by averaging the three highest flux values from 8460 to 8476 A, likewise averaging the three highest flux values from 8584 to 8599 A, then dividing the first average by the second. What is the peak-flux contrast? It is 0.56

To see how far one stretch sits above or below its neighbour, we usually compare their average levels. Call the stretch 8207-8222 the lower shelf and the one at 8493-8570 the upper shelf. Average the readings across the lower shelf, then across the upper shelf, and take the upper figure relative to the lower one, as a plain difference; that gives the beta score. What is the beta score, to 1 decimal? 8.7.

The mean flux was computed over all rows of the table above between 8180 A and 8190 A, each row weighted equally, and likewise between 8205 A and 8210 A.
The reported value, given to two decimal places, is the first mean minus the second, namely -0.98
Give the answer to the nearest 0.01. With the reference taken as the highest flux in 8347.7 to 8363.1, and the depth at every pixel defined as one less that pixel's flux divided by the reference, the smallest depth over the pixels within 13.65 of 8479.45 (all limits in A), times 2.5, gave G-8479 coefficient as -0.10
